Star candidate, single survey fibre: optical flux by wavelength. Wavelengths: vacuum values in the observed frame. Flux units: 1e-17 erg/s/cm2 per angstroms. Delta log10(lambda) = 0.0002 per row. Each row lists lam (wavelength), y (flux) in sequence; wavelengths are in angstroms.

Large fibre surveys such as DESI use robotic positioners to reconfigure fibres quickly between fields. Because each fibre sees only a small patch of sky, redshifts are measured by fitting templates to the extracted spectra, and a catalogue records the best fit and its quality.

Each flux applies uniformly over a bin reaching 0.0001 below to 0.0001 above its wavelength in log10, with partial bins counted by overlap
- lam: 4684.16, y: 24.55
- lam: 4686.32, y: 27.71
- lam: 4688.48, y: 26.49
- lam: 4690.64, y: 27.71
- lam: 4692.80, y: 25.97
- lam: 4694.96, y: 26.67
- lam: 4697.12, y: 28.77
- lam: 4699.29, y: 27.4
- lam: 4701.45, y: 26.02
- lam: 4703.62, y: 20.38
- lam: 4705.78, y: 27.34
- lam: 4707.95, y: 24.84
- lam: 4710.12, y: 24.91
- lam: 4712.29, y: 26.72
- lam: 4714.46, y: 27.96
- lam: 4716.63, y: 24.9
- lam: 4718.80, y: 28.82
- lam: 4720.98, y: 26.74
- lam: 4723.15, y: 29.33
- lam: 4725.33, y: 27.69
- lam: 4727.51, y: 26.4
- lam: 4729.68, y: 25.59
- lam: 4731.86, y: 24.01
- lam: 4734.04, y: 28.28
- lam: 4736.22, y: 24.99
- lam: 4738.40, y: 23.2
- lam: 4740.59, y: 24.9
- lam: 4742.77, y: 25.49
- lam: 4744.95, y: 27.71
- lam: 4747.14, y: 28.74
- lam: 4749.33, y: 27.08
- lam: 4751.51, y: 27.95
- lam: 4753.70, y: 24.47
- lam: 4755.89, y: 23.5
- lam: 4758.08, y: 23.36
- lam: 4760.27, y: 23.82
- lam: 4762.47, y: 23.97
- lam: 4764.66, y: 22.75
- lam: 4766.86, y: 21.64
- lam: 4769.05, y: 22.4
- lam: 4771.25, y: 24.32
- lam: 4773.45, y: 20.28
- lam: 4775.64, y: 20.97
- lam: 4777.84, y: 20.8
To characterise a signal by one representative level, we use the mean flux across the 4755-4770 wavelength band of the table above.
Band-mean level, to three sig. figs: 23.1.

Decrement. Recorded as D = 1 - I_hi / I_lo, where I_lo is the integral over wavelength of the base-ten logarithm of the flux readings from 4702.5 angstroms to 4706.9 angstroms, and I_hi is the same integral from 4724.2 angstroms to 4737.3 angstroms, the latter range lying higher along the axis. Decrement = -2.1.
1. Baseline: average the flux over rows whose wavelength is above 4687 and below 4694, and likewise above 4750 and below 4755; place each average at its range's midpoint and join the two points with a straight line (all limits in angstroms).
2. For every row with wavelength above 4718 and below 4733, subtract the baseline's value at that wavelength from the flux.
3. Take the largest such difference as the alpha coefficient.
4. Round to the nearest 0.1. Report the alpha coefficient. 2.9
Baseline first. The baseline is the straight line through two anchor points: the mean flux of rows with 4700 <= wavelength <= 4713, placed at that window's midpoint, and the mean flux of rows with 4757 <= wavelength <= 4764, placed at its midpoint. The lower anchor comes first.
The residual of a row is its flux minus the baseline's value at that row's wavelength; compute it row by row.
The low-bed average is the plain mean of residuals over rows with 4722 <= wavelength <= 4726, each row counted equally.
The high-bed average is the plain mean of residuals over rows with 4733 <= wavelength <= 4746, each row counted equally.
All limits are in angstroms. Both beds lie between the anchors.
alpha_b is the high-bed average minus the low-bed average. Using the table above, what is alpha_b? -2.4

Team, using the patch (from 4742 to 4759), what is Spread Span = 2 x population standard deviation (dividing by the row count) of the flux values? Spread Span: 4.0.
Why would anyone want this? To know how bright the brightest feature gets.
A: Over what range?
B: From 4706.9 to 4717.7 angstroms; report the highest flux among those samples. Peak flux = 27.96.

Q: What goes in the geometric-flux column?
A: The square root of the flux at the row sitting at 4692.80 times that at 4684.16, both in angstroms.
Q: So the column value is 25.3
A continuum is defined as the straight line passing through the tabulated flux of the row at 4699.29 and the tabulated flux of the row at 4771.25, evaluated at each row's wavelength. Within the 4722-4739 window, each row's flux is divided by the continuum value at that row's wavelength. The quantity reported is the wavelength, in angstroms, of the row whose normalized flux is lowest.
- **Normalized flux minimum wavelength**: 4738.40 angstroms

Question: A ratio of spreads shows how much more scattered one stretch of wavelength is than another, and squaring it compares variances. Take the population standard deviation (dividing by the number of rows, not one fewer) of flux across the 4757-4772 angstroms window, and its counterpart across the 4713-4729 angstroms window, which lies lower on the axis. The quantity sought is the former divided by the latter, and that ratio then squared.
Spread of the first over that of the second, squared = 0.40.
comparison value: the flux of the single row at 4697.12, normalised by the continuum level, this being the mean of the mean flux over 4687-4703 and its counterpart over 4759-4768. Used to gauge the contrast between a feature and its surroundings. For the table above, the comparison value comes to 1.15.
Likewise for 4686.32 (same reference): 1.11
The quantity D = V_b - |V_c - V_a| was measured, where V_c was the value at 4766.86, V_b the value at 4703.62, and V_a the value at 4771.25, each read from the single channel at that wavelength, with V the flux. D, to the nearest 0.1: 17.7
